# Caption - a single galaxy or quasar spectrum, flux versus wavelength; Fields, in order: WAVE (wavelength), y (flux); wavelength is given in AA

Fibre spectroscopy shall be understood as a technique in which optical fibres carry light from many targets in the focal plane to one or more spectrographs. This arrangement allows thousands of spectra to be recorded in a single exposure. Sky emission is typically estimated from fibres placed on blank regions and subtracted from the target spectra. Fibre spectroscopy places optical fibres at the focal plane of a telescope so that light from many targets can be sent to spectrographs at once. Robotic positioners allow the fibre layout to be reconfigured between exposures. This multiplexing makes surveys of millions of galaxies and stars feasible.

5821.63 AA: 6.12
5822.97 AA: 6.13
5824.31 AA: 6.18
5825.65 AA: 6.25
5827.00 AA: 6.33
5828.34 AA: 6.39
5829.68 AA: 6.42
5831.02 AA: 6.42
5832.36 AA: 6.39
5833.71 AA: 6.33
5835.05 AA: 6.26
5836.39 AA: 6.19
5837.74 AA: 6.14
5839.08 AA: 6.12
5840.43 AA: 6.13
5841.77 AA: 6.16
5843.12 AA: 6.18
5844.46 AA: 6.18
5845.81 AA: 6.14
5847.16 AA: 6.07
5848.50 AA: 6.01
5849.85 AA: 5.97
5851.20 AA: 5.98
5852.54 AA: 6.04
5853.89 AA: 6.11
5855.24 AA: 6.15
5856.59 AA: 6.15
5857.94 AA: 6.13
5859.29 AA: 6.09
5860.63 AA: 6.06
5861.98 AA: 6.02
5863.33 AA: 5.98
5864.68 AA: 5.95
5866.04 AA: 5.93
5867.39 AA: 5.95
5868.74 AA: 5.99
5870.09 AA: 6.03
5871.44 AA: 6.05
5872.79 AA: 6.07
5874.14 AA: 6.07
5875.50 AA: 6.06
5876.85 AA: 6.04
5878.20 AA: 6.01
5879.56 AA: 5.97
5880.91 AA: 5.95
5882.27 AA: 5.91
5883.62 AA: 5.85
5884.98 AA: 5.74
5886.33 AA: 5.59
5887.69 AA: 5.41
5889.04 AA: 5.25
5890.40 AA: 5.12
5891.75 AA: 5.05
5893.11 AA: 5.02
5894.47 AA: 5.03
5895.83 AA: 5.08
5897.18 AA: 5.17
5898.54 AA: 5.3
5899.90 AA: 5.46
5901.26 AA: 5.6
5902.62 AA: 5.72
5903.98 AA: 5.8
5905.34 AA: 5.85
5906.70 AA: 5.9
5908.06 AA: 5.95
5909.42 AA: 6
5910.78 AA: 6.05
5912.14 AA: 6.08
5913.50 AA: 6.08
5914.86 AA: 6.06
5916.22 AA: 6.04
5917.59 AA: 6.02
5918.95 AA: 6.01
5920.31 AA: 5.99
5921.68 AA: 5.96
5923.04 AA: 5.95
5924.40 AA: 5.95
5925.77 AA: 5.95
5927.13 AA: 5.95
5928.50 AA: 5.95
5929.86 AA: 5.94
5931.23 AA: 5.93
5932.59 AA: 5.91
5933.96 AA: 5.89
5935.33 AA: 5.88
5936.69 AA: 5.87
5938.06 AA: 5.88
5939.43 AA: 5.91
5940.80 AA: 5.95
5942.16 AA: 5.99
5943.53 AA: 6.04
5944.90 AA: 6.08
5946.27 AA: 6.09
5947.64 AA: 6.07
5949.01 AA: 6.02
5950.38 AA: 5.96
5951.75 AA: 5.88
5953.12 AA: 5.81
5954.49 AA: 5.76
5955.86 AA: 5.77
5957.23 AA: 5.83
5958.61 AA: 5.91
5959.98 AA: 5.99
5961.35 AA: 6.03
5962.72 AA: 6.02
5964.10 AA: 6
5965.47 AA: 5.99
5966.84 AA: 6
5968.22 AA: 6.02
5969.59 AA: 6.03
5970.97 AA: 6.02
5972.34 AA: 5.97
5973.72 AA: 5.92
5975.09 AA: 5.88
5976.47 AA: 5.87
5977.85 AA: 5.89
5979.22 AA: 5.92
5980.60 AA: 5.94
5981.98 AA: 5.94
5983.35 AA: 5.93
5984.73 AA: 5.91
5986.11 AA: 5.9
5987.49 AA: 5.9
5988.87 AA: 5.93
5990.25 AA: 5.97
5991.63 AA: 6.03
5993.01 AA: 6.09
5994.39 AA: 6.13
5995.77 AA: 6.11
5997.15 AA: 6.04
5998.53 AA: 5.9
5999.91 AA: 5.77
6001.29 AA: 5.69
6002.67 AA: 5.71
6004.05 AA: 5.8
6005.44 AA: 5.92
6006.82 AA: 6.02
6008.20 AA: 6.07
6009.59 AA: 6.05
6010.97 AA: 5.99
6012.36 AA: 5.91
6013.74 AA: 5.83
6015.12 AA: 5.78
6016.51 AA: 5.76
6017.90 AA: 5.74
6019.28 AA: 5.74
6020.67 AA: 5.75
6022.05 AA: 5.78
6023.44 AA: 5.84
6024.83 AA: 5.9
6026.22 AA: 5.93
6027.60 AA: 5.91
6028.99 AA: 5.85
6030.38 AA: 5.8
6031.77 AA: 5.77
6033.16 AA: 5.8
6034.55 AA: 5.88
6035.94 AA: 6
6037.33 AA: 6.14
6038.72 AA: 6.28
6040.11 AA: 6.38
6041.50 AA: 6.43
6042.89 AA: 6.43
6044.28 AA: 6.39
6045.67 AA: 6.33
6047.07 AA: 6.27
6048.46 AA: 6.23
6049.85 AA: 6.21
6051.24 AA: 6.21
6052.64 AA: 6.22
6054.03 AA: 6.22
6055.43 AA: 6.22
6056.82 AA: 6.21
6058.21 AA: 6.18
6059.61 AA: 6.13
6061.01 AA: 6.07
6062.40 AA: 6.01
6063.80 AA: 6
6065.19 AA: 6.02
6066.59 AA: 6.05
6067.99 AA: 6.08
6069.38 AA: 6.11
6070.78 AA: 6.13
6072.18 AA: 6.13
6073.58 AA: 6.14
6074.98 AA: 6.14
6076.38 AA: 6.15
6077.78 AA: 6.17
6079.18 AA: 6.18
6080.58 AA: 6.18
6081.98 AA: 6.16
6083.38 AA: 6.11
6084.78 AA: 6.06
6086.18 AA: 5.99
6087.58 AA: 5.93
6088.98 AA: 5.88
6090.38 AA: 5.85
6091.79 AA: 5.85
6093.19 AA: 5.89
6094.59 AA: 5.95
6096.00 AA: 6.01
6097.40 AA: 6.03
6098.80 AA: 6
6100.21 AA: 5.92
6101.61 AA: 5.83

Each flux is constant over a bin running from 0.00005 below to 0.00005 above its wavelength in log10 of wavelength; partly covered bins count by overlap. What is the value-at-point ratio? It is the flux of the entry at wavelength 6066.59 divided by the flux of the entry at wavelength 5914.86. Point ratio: 1.00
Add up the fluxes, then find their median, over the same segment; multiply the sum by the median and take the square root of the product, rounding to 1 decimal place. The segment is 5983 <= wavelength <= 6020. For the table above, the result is 30.7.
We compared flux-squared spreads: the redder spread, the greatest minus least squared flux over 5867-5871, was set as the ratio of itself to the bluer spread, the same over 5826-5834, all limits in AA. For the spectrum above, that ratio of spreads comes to 0.84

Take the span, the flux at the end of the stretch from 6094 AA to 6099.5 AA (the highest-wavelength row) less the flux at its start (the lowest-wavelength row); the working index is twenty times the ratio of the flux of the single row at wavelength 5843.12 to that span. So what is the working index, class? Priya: 2472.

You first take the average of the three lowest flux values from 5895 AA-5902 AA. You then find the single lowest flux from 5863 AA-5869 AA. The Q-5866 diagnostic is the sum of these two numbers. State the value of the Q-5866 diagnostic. 11.1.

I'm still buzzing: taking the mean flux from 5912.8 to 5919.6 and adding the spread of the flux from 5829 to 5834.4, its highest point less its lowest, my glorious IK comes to 6.13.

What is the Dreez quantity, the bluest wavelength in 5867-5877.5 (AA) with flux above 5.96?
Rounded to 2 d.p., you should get 5868.74 AA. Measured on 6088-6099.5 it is 6096.00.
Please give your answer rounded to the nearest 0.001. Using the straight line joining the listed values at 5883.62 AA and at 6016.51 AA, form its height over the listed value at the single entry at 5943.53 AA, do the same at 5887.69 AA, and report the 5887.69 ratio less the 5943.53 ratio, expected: 0.119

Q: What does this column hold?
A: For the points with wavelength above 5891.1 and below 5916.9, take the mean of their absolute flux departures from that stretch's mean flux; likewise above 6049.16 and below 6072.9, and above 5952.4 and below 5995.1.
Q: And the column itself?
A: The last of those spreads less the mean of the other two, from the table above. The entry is -0.15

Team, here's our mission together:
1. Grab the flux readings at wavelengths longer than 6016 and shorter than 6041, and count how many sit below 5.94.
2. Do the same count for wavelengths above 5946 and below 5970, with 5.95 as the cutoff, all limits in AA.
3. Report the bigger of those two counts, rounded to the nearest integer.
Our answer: 14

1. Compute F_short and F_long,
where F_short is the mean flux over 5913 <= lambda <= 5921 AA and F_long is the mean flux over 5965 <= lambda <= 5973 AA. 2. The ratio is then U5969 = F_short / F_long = 1.00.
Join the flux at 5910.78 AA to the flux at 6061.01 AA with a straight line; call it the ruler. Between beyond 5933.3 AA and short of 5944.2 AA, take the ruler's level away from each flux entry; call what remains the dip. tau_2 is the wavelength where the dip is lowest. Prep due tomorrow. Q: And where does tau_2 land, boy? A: 5936.69 AA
